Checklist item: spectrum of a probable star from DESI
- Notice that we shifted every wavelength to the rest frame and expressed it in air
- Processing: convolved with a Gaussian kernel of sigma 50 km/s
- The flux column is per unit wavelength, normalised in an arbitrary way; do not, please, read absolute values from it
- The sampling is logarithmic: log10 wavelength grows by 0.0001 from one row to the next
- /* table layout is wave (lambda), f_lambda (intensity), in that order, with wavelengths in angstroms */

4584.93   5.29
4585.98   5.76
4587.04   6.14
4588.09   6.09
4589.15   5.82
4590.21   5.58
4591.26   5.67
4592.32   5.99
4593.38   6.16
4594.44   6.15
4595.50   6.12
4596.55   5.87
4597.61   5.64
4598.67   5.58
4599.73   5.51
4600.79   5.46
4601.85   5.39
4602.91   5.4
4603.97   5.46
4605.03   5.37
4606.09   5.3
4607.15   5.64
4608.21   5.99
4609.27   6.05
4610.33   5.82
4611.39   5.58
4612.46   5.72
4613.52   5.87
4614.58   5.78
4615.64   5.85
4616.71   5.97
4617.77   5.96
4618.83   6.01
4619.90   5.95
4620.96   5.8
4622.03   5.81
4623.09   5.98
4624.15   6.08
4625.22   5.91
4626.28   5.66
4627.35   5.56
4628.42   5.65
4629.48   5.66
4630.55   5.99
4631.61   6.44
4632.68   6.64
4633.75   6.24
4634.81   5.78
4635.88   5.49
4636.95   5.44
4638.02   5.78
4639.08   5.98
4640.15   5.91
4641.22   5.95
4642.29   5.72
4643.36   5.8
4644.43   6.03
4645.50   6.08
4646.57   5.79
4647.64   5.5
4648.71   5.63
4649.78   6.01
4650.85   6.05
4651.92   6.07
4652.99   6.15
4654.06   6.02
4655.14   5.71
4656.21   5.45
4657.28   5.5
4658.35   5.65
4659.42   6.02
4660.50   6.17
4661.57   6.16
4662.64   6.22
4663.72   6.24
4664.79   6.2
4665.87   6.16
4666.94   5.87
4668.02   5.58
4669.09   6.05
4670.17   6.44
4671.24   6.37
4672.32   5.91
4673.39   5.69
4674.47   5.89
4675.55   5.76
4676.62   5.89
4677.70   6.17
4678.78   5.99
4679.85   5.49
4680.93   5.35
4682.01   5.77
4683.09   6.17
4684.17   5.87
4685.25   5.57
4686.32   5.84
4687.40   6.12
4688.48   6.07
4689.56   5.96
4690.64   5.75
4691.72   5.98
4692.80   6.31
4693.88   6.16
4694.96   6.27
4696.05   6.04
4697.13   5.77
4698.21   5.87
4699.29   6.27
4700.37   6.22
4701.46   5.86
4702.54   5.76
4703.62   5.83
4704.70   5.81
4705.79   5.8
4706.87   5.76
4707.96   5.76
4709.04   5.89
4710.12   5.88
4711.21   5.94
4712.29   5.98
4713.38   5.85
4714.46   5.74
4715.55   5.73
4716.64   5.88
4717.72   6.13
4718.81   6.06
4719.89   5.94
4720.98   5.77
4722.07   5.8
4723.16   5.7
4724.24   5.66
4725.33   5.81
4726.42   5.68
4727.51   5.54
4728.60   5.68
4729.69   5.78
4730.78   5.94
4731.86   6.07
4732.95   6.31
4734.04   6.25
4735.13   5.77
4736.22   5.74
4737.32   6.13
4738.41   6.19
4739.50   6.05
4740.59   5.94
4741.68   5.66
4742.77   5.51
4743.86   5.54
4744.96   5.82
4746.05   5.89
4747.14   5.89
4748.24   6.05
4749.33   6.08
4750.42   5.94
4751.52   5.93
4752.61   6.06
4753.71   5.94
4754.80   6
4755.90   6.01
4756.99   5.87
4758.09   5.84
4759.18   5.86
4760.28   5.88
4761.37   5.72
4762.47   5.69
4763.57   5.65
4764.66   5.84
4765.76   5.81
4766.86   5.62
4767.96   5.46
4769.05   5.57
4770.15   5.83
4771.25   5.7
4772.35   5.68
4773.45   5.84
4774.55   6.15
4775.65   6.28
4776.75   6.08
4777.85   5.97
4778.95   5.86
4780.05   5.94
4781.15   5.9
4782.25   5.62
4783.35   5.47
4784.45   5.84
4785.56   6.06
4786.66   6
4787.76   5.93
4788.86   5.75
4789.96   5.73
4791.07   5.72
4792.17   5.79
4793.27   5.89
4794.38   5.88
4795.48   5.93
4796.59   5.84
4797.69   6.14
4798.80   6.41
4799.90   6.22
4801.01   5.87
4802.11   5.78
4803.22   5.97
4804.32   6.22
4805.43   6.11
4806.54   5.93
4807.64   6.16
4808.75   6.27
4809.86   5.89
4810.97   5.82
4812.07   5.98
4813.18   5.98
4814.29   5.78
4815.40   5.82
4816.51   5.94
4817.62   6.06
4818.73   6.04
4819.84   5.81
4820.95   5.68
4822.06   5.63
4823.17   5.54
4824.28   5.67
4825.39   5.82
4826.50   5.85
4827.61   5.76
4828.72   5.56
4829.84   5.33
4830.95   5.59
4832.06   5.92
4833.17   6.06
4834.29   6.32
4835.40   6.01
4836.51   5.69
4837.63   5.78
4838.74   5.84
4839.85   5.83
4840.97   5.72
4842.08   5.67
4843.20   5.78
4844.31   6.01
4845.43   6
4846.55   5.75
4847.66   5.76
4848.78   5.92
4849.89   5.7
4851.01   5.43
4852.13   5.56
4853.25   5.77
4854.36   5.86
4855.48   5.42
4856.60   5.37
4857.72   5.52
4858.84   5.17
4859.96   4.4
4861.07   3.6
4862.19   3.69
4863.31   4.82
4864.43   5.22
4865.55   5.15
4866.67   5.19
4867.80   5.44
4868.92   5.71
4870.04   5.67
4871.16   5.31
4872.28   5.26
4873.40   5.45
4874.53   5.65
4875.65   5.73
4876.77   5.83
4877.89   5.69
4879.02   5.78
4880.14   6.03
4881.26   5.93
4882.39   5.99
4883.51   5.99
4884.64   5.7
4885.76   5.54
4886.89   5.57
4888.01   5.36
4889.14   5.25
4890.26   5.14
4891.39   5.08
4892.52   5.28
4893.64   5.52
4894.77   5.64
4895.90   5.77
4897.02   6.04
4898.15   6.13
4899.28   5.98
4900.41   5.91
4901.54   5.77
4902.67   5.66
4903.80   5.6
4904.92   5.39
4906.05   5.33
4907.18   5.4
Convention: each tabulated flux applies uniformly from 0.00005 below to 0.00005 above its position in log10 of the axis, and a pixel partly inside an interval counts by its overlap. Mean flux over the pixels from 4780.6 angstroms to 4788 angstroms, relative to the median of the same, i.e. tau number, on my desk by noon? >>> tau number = 0.99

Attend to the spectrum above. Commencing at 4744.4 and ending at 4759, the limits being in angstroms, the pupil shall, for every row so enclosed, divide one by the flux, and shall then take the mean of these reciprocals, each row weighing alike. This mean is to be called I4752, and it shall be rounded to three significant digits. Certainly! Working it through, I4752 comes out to 0.168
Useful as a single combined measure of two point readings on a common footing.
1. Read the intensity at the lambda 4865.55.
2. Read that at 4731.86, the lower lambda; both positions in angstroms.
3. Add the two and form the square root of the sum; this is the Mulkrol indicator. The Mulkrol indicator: 3.35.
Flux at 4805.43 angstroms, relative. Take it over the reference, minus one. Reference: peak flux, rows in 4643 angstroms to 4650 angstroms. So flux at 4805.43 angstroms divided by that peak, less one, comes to 0.00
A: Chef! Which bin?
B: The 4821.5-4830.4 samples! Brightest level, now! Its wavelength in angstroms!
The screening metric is 4826.50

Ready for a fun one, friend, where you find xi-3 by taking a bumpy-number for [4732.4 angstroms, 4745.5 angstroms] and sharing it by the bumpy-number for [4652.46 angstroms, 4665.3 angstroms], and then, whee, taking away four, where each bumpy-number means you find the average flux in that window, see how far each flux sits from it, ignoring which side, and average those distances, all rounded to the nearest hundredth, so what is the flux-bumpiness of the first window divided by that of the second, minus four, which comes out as -3.07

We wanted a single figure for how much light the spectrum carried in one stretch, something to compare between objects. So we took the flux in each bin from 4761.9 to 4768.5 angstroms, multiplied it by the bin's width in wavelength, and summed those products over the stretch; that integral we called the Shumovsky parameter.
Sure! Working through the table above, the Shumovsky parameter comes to 37.4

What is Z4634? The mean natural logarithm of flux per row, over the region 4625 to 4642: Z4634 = 1.77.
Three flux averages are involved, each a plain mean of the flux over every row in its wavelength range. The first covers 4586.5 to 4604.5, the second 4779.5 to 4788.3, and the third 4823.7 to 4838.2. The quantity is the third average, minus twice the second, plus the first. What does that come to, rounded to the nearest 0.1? -0.1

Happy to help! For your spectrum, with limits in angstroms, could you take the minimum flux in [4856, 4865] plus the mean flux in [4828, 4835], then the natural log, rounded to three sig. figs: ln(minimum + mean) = 2.24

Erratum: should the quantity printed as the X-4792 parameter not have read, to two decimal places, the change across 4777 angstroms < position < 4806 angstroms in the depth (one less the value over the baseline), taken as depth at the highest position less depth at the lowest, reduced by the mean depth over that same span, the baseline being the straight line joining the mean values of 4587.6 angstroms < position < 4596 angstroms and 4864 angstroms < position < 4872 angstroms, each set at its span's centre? 0.03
